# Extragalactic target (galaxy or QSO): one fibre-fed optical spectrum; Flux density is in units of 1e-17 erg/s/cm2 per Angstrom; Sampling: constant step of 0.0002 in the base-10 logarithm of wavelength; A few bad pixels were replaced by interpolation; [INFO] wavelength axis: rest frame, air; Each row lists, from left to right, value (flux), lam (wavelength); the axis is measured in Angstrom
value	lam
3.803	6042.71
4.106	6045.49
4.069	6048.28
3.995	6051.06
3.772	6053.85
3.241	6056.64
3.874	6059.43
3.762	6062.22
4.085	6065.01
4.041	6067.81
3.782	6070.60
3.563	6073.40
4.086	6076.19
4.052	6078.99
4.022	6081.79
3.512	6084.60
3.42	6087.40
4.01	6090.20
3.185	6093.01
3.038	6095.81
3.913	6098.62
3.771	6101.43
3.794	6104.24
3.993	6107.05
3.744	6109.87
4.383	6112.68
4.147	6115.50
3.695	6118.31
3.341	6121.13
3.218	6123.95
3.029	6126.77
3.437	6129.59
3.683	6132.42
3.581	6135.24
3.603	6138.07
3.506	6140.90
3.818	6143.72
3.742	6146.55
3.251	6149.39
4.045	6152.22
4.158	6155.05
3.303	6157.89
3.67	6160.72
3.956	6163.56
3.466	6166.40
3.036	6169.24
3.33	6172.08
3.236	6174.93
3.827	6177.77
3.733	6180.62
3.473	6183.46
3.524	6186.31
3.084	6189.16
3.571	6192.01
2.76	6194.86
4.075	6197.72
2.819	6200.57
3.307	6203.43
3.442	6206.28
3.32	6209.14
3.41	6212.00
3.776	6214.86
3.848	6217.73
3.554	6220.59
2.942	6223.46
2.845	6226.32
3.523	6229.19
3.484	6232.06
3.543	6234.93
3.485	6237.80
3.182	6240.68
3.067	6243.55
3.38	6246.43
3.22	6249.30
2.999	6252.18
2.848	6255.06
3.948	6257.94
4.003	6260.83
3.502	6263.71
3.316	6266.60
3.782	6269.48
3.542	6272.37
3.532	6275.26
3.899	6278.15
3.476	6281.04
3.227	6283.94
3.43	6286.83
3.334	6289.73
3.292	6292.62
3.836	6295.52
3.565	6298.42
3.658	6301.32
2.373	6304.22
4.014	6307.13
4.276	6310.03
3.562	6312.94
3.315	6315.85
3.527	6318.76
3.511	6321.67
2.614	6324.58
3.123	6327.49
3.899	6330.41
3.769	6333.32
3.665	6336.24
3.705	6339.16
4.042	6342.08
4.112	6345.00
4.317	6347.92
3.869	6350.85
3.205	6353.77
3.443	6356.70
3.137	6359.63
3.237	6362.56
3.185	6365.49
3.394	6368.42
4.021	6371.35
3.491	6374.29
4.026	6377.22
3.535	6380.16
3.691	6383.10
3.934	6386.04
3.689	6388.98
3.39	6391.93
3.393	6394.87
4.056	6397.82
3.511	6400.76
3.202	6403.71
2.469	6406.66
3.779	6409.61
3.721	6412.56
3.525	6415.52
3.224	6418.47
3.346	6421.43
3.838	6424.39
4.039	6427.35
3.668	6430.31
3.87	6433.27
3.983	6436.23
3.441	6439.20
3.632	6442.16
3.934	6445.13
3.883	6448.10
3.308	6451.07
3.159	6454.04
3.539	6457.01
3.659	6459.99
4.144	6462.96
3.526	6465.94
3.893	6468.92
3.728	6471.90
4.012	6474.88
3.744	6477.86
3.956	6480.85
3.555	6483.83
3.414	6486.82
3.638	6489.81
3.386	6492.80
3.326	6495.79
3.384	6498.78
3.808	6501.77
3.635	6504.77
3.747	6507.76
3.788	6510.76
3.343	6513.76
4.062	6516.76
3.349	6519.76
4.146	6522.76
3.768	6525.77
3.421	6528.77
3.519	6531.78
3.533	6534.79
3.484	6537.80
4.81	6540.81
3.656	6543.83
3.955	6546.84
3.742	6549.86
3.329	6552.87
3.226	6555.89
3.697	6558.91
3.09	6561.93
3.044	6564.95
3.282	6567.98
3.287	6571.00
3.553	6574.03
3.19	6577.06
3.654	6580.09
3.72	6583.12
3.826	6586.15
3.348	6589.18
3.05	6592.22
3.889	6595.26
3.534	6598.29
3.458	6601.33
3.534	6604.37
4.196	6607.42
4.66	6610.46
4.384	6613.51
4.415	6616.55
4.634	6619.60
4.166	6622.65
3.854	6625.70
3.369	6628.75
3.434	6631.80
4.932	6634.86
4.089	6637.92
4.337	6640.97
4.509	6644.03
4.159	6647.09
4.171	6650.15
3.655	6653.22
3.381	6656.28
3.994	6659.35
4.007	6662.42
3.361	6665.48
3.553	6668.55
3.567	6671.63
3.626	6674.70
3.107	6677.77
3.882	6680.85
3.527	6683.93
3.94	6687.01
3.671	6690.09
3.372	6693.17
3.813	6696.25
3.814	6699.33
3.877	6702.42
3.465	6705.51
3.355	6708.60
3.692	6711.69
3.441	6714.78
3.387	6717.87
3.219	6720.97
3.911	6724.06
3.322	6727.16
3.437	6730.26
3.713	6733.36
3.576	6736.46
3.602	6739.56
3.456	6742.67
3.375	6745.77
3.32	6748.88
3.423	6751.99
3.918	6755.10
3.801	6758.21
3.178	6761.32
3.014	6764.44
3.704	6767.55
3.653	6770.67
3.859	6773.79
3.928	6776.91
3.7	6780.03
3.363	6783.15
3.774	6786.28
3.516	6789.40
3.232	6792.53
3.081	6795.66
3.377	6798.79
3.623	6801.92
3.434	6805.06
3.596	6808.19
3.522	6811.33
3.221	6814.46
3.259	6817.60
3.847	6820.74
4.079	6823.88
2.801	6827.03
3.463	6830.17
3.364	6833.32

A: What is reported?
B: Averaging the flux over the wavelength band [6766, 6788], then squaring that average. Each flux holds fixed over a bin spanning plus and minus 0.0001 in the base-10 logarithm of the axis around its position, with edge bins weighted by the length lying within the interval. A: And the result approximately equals 13.8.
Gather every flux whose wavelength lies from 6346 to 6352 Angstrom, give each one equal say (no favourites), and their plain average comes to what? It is 4.1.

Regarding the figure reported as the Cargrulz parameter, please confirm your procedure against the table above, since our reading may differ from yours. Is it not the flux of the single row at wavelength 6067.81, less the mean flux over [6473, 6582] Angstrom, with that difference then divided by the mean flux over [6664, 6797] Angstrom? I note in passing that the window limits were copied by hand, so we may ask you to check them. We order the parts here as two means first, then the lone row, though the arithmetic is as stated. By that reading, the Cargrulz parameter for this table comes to 0.12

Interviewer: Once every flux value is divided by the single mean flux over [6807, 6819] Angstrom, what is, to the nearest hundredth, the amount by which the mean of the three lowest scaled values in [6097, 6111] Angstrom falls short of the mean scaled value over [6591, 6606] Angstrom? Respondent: -0.08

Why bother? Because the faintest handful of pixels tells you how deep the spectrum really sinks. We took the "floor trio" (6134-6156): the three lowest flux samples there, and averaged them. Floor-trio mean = 3.4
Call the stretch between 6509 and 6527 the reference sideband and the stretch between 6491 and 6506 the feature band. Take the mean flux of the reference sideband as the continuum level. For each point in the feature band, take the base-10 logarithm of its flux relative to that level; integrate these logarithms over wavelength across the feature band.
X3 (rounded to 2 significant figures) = -0.43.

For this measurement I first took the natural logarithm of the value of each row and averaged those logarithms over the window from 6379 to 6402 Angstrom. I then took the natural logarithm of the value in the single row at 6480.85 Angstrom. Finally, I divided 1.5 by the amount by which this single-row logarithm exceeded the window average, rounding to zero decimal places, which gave 18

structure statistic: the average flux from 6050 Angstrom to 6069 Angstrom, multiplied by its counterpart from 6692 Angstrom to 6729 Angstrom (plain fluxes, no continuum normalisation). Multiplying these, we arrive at 13.6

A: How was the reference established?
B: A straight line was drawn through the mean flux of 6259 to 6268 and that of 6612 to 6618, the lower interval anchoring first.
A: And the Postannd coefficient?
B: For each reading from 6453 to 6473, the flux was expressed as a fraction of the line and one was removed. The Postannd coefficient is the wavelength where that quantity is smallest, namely 6454.04 Angstrom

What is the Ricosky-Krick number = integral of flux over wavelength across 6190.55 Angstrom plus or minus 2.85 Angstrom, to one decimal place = 19.0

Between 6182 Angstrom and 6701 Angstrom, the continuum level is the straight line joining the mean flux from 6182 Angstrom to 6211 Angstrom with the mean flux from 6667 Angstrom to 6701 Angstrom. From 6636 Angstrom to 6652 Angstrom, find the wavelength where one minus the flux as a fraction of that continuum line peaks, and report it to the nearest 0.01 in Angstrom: 6637.92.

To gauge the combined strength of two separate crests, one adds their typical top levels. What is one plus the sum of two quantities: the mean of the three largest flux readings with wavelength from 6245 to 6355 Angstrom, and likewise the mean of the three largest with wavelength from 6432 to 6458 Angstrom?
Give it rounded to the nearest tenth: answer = 9.2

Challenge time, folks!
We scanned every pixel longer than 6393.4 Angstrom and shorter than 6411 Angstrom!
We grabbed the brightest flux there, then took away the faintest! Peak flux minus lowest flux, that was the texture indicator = 1.6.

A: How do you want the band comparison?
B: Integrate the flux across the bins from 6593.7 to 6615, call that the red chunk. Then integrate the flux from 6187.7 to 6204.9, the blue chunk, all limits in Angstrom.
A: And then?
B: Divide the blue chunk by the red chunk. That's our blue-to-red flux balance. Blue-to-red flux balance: 0.7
